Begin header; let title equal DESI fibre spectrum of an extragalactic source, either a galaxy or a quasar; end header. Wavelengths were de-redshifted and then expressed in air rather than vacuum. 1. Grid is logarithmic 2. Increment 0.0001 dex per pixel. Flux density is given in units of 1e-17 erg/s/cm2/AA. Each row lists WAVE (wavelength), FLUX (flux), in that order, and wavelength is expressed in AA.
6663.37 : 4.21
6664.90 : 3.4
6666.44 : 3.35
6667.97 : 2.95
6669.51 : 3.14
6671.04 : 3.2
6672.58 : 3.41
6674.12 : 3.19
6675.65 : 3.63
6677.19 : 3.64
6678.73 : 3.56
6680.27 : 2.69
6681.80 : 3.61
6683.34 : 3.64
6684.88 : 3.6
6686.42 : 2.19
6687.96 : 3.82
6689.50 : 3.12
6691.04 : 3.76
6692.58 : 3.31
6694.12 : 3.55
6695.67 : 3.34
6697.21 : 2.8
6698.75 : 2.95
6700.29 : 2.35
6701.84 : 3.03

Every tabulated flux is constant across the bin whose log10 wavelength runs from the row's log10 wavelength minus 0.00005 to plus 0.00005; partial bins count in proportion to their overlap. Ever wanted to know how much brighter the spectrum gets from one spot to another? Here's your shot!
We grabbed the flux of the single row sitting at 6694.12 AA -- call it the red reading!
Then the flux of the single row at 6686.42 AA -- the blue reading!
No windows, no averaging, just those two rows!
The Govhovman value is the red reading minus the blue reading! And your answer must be 1.36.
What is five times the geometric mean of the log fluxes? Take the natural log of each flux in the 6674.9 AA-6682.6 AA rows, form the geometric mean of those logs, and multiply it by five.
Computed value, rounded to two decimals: 6.09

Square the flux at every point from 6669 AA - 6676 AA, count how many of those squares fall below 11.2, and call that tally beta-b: 3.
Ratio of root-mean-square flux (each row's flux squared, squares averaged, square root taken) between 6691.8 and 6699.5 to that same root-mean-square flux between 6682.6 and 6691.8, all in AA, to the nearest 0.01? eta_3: 0.94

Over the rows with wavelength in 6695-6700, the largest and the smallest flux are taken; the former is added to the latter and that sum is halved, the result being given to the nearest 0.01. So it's 3.07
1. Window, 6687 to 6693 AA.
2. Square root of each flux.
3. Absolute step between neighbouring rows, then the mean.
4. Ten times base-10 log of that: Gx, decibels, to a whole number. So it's -8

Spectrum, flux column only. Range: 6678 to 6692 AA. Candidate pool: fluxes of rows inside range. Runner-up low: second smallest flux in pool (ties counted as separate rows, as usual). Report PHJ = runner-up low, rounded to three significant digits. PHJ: 2.69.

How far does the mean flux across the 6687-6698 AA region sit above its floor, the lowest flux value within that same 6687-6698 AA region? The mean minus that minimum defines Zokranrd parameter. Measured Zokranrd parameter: 0.6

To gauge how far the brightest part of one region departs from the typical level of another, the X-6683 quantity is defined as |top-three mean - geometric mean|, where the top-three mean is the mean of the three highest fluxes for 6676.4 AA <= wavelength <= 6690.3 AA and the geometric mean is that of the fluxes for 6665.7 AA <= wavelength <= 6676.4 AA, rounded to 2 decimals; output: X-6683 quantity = 0.44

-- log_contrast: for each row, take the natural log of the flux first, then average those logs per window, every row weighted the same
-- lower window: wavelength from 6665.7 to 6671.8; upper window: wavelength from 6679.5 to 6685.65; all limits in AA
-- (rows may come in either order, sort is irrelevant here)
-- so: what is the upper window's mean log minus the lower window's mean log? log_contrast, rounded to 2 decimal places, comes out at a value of 0.06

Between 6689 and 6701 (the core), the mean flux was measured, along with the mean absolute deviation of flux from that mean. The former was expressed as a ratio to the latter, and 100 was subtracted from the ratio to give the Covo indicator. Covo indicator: -90.8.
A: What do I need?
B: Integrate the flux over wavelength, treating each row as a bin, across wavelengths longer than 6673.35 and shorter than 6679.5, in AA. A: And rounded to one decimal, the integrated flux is 21.6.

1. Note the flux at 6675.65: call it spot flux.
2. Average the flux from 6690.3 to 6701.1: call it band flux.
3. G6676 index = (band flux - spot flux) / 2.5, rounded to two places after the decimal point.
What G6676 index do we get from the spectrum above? -0.19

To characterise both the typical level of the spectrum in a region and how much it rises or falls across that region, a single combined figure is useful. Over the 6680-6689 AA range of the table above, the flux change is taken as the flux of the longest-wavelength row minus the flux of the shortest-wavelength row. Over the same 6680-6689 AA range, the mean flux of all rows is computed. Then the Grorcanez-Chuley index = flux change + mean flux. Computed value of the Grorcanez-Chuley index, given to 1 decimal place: 4.4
